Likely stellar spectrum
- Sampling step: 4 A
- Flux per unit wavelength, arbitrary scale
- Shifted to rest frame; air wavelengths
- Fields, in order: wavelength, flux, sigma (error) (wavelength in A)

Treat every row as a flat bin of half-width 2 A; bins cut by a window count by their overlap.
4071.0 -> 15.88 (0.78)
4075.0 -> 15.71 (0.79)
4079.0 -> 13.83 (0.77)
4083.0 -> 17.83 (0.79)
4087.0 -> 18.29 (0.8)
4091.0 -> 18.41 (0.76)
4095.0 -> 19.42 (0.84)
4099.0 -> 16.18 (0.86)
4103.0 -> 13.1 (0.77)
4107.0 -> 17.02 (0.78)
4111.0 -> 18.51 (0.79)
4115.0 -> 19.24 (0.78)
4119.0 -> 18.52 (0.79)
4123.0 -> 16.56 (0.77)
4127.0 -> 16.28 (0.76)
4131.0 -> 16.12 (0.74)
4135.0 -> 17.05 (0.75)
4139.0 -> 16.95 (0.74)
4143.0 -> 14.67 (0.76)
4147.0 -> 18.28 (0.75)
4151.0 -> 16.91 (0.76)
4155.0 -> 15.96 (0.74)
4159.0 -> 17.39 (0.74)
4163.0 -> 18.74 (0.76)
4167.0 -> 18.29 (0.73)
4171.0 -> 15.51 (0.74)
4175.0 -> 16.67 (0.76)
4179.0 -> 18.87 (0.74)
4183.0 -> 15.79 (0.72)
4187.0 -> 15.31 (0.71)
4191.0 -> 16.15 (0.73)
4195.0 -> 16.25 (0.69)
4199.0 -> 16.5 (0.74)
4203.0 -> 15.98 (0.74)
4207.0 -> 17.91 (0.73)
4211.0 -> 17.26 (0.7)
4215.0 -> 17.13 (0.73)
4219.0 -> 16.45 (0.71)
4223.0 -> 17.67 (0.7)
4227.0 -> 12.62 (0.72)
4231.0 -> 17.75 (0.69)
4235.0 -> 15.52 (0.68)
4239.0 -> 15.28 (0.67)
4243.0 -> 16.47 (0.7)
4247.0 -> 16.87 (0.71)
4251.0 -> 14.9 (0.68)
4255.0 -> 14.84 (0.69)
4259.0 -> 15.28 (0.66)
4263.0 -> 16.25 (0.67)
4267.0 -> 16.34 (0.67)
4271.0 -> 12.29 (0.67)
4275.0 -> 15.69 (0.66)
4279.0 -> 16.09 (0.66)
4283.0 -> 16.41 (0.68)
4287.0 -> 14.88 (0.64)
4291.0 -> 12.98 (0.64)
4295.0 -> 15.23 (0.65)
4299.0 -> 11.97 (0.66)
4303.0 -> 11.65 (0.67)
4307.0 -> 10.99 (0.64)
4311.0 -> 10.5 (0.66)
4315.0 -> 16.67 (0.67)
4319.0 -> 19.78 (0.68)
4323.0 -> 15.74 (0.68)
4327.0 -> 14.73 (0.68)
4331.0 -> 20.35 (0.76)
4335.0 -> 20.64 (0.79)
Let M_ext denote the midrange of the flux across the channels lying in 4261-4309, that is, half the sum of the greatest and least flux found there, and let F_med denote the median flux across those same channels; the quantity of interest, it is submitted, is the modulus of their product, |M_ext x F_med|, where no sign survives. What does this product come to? 206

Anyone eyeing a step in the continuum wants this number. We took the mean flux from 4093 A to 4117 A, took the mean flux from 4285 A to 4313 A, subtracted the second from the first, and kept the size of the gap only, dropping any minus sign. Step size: 4.6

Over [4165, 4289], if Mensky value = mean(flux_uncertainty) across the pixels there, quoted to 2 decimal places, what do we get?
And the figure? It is 0.70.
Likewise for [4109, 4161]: 0.76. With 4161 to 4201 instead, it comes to 0.73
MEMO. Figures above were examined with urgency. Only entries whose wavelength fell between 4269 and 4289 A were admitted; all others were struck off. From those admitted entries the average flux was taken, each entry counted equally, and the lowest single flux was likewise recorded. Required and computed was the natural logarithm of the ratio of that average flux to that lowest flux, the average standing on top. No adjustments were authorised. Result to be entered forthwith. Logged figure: 0.20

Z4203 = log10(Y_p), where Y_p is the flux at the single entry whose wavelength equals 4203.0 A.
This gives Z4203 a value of 1.20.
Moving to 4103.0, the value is 1.12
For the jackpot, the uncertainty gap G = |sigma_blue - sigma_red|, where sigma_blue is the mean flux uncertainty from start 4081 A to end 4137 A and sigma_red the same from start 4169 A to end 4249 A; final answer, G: 0.069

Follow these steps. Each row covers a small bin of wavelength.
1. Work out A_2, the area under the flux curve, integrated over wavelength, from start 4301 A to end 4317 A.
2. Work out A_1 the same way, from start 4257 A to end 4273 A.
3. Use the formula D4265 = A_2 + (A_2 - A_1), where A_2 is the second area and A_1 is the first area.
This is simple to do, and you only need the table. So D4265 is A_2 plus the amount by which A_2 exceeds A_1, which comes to 158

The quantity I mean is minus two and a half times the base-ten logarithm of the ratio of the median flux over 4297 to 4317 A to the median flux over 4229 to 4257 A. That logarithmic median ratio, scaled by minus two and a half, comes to 0.31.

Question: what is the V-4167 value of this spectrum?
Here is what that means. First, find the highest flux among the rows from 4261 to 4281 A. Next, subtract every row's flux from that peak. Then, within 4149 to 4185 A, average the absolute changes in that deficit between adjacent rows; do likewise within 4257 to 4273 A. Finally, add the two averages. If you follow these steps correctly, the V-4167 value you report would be 3.4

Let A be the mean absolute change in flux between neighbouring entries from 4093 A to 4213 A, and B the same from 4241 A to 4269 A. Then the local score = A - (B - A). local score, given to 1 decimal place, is 2.2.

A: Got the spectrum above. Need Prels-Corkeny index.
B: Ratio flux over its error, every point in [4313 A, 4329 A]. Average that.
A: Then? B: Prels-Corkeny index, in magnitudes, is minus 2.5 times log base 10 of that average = -3.48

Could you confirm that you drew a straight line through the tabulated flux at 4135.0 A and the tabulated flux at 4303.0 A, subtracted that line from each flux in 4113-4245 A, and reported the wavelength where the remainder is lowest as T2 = 4143.0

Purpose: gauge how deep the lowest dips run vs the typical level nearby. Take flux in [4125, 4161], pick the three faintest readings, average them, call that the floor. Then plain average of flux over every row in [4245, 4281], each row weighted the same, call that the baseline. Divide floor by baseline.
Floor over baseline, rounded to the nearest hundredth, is 1.01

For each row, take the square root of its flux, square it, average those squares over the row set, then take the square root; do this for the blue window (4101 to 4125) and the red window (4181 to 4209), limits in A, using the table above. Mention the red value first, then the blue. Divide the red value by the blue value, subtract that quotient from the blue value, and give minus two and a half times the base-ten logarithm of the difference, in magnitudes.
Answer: -1.25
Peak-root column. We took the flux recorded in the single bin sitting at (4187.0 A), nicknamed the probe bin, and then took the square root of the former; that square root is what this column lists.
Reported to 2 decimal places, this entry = 3.91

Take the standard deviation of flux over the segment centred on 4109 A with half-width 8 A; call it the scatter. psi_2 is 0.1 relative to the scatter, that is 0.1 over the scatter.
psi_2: 0.04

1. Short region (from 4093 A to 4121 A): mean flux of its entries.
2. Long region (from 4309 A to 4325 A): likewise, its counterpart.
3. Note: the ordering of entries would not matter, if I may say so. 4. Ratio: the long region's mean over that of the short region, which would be 0.90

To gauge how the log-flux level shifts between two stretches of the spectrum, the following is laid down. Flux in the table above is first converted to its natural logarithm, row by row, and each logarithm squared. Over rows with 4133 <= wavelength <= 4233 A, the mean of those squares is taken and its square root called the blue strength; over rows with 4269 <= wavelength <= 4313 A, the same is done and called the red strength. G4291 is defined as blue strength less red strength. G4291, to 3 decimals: 0.218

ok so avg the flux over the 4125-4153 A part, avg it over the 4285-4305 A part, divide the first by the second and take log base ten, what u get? 0.10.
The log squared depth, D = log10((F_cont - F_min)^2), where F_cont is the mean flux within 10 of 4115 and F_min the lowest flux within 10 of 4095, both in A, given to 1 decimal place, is 1.4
